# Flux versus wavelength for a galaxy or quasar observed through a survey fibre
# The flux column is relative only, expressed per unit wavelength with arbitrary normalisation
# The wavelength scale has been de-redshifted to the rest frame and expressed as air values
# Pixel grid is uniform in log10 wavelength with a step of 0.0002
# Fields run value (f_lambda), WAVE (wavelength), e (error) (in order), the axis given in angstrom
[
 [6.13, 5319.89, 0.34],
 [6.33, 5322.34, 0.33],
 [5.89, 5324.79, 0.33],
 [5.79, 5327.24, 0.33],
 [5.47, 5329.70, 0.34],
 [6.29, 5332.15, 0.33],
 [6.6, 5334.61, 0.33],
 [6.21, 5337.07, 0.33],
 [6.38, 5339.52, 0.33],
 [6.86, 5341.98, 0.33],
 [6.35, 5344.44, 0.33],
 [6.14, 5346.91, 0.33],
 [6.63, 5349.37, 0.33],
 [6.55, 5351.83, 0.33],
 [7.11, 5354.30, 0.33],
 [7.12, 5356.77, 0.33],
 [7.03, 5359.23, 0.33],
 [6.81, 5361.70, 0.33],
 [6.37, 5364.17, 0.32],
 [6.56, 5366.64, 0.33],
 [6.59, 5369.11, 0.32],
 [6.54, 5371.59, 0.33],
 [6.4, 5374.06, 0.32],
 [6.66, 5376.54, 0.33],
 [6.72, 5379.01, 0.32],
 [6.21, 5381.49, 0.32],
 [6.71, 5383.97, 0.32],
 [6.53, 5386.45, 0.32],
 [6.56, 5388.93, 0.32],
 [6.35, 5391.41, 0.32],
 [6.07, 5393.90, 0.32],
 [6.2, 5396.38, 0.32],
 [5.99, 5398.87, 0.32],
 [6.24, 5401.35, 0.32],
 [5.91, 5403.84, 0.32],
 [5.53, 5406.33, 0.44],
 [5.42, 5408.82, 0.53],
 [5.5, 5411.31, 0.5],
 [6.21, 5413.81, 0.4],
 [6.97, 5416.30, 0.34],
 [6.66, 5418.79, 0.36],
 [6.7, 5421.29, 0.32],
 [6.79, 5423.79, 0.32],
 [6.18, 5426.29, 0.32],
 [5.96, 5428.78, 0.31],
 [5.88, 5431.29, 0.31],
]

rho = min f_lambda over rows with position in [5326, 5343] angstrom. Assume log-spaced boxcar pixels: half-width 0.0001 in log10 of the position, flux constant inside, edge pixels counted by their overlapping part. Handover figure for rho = 5.47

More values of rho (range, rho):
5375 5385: 6.21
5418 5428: 6.18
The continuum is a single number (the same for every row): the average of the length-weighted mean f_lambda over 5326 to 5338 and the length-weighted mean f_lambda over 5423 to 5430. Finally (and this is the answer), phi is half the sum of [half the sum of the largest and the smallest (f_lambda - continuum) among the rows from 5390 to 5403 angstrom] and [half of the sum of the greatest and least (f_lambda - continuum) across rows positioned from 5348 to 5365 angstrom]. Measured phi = 0.3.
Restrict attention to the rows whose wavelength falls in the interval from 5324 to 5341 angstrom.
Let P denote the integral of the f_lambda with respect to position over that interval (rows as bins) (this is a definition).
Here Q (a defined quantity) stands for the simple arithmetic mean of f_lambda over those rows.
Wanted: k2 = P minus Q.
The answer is 98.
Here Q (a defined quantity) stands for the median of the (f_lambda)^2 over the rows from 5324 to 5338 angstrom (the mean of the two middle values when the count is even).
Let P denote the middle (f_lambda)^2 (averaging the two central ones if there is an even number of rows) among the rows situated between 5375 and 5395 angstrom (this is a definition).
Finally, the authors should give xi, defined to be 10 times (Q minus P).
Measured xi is -62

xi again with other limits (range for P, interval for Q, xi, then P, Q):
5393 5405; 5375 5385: 78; 36.8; 45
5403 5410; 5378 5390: 125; 30.6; 43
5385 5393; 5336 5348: -23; 42.6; 40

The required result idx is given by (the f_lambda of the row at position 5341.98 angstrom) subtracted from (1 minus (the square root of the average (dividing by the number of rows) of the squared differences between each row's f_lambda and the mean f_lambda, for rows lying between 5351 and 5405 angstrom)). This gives -6.19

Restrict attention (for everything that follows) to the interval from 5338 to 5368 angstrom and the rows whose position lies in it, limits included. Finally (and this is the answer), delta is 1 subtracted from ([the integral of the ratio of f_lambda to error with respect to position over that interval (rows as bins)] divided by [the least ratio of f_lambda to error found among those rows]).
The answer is 32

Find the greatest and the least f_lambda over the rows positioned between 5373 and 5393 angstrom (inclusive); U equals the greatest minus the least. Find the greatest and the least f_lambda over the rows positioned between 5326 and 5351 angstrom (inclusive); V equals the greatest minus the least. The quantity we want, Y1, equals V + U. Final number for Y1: 1.90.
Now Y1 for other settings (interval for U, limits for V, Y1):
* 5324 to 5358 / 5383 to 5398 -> 2.29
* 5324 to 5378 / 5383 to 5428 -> 3.20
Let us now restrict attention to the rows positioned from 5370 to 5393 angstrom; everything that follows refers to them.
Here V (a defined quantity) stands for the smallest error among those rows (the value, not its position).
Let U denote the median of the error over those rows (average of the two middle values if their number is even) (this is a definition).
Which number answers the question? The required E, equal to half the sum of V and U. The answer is 0.320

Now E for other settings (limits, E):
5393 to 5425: 0.320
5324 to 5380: 0.325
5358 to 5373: 0.325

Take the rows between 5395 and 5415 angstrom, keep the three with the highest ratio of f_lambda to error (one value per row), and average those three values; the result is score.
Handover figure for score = 19.20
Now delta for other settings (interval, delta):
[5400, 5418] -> 26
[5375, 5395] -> 20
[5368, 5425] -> 103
